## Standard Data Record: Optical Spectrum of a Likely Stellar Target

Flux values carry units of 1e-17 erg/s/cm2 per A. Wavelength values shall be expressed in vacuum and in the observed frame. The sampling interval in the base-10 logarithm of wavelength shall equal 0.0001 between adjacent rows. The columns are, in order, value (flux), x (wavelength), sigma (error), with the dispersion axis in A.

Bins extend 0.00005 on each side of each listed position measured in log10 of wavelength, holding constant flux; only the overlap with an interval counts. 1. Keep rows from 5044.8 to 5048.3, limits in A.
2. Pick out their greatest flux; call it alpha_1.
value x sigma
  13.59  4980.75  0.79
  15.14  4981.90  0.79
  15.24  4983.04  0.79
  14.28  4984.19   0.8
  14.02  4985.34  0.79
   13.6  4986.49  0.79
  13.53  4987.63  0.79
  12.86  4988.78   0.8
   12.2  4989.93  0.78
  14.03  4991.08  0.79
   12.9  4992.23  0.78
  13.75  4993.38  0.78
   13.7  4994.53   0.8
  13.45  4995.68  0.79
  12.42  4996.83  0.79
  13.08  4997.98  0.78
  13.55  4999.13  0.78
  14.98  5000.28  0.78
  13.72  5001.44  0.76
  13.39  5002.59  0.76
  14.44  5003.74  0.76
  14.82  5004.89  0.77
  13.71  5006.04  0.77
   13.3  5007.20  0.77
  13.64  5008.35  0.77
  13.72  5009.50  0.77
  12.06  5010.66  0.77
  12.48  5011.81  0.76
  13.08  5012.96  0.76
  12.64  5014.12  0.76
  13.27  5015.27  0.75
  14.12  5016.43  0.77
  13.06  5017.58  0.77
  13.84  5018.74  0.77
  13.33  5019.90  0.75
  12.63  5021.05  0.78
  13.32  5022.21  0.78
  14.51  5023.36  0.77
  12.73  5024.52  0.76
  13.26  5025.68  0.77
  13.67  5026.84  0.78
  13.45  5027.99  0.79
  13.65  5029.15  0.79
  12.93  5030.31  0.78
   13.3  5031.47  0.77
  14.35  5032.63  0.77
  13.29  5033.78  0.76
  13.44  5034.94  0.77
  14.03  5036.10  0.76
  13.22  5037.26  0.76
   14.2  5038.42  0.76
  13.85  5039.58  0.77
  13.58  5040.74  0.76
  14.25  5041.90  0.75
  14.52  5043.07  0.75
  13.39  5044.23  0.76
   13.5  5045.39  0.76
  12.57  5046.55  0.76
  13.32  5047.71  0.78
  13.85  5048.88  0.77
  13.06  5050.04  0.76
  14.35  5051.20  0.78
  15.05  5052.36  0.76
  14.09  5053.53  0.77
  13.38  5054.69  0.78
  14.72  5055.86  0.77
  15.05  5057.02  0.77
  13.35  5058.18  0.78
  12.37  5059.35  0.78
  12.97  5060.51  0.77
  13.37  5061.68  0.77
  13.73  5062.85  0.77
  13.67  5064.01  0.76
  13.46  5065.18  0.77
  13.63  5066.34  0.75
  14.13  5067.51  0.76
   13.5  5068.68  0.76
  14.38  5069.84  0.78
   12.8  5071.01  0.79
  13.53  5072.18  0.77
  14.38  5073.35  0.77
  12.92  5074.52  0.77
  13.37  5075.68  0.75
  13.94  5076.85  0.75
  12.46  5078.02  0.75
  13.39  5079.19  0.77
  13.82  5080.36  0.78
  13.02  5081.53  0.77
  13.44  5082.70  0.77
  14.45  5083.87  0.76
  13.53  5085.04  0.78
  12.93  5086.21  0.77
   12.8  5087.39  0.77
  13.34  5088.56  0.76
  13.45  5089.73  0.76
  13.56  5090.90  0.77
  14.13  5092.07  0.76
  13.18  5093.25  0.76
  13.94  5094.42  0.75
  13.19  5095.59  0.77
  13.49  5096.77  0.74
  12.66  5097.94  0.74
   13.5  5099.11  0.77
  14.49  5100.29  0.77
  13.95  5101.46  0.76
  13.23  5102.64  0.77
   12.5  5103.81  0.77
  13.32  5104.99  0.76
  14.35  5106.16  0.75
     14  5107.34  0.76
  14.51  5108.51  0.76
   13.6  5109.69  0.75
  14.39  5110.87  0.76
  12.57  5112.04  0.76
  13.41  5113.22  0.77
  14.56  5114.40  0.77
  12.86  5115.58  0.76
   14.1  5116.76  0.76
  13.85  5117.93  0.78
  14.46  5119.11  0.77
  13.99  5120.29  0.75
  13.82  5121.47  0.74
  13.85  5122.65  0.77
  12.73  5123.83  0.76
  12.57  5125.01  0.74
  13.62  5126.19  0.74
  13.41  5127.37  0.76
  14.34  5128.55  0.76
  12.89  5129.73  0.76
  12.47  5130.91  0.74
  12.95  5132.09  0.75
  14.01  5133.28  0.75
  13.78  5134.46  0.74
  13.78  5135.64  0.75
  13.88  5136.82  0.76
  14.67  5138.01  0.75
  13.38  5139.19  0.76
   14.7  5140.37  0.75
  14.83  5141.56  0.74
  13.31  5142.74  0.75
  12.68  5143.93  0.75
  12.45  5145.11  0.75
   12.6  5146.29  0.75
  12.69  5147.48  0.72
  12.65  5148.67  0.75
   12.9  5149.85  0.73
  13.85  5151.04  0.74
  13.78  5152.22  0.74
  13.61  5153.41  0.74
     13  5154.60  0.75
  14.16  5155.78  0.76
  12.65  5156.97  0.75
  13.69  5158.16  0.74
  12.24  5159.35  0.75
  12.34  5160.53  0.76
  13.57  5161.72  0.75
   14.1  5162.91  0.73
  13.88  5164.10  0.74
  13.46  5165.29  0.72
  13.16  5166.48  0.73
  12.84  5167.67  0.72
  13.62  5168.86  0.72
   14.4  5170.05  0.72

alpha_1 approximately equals 13.5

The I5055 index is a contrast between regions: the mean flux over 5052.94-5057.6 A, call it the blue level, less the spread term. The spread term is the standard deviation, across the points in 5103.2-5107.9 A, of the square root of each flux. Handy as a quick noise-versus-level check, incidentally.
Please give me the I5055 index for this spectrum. 14.2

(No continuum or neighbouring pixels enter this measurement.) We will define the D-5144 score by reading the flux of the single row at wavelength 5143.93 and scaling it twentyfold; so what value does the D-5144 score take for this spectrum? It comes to 254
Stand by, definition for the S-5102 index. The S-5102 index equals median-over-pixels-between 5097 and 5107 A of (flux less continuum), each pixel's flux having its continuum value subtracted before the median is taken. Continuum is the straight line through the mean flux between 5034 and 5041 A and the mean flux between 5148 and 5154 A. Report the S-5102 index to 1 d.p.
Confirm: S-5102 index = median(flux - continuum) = -0.1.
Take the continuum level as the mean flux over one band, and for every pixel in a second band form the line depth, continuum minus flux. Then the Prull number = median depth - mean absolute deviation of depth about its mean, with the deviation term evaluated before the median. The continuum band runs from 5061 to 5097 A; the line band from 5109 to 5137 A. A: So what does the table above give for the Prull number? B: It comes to -0.80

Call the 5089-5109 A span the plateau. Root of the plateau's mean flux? 3.69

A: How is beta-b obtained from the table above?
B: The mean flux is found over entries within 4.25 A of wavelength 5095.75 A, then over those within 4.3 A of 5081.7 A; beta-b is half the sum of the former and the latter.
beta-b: 13.4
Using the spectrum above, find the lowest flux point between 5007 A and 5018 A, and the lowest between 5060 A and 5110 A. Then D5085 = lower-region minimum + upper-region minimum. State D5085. 24.5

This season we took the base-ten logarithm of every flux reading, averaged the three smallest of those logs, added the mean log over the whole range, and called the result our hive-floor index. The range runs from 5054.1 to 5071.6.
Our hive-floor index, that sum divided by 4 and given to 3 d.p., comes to 0.560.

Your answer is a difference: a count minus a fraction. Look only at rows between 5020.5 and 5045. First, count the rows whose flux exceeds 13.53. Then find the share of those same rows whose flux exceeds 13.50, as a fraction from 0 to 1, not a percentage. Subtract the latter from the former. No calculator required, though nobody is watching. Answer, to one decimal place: 9.5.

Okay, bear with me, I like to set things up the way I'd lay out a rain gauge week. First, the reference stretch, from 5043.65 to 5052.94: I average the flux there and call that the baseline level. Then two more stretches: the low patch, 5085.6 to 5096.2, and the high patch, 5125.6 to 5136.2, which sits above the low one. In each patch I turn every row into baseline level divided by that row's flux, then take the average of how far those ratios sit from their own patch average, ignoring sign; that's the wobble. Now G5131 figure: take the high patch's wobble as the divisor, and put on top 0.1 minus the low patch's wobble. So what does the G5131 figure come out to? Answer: 2.0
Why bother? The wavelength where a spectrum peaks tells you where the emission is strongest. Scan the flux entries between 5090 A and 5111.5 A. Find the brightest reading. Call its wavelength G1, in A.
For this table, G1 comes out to 5108.51 A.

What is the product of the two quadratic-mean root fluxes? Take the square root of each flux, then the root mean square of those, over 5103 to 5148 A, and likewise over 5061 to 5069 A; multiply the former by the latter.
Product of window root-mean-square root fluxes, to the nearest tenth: 13.6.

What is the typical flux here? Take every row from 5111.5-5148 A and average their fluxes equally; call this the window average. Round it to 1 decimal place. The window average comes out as 13.5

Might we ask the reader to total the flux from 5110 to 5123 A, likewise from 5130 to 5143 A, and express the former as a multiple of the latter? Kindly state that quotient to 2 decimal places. 1.00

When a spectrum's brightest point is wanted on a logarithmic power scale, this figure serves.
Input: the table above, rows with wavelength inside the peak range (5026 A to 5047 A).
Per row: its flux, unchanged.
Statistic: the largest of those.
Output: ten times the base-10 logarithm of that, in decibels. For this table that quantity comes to 11.6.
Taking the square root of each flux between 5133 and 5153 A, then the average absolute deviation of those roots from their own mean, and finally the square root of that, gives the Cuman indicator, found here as 0.298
